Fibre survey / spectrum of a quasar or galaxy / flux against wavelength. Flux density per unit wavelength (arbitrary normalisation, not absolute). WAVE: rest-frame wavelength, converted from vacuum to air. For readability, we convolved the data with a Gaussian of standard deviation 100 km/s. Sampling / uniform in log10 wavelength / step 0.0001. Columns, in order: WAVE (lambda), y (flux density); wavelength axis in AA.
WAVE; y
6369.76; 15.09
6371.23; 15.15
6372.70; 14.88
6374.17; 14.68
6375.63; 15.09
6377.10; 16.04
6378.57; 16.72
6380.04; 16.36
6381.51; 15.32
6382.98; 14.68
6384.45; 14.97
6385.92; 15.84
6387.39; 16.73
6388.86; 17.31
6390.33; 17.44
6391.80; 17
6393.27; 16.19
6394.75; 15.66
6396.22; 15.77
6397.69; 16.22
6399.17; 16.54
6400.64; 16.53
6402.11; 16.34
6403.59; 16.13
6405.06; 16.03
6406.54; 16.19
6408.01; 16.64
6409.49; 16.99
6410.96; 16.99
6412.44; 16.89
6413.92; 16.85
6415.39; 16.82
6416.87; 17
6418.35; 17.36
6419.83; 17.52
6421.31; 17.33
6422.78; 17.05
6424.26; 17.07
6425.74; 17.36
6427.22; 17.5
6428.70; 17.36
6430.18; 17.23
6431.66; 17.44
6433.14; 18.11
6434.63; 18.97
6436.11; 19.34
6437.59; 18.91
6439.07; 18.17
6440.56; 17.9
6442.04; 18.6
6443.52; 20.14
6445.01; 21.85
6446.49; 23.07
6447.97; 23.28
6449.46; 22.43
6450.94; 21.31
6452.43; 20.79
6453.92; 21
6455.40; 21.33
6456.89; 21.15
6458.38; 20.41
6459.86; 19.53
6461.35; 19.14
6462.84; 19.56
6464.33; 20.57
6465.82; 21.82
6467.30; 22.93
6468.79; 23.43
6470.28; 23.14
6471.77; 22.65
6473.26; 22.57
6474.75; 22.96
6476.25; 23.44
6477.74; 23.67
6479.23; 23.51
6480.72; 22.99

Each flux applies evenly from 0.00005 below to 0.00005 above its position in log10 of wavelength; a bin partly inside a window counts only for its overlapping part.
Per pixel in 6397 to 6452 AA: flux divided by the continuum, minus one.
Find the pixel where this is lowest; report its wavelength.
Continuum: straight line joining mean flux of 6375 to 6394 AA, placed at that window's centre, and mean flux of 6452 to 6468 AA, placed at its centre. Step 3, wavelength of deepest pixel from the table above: 6430.18 AA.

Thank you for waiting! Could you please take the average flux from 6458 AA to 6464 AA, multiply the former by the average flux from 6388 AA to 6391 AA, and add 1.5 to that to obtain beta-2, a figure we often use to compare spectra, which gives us 343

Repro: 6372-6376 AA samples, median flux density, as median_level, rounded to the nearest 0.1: 14.9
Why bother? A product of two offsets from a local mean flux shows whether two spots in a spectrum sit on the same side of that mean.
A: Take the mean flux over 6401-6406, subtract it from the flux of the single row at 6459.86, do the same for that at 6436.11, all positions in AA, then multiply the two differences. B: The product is 11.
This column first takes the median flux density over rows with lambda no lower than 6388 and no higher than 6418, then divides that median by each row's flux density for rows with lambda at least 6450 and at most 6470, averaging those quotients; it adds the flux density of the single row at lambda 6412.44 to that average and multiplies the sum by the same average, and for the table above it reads 14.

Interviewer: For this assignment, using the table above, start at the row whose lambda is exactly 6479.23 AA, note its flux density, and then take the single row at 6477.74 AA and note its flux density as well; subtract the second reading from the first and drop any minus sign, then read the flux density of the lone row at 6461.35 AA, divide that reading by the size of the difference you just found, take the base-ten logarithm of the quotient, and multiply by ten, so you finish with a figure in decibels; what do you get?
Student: 20.8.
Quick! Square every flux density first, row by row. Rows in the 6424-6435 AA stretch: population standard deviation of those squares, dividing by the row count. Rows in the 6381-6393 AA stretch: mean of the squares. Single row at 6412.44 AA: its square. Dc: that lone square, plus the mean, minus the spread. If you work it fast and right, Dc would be 527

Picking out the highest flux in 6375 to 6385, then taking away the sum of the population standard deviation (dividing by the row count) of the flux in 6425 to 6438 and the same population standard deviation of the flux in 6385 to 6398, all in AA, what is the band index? 15.3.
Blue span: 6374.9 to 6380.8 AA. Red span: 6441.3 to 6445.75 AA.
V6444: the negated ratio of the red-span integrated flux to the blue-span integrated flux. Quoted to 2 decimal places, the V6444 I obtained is -0.95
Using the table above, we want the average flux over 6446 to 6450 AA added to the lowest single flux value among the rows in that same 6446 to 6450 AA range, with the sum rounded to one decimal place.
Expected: 45.4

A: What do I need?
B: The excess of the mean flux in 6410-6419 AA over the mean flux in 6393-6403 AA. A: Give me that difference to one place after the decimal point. 0.8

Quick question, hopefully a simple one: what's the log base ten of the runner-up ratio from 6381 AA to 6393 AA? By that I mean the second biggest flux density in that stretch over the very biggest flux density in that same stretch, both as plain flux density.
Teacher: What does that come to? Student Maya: -0.0032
